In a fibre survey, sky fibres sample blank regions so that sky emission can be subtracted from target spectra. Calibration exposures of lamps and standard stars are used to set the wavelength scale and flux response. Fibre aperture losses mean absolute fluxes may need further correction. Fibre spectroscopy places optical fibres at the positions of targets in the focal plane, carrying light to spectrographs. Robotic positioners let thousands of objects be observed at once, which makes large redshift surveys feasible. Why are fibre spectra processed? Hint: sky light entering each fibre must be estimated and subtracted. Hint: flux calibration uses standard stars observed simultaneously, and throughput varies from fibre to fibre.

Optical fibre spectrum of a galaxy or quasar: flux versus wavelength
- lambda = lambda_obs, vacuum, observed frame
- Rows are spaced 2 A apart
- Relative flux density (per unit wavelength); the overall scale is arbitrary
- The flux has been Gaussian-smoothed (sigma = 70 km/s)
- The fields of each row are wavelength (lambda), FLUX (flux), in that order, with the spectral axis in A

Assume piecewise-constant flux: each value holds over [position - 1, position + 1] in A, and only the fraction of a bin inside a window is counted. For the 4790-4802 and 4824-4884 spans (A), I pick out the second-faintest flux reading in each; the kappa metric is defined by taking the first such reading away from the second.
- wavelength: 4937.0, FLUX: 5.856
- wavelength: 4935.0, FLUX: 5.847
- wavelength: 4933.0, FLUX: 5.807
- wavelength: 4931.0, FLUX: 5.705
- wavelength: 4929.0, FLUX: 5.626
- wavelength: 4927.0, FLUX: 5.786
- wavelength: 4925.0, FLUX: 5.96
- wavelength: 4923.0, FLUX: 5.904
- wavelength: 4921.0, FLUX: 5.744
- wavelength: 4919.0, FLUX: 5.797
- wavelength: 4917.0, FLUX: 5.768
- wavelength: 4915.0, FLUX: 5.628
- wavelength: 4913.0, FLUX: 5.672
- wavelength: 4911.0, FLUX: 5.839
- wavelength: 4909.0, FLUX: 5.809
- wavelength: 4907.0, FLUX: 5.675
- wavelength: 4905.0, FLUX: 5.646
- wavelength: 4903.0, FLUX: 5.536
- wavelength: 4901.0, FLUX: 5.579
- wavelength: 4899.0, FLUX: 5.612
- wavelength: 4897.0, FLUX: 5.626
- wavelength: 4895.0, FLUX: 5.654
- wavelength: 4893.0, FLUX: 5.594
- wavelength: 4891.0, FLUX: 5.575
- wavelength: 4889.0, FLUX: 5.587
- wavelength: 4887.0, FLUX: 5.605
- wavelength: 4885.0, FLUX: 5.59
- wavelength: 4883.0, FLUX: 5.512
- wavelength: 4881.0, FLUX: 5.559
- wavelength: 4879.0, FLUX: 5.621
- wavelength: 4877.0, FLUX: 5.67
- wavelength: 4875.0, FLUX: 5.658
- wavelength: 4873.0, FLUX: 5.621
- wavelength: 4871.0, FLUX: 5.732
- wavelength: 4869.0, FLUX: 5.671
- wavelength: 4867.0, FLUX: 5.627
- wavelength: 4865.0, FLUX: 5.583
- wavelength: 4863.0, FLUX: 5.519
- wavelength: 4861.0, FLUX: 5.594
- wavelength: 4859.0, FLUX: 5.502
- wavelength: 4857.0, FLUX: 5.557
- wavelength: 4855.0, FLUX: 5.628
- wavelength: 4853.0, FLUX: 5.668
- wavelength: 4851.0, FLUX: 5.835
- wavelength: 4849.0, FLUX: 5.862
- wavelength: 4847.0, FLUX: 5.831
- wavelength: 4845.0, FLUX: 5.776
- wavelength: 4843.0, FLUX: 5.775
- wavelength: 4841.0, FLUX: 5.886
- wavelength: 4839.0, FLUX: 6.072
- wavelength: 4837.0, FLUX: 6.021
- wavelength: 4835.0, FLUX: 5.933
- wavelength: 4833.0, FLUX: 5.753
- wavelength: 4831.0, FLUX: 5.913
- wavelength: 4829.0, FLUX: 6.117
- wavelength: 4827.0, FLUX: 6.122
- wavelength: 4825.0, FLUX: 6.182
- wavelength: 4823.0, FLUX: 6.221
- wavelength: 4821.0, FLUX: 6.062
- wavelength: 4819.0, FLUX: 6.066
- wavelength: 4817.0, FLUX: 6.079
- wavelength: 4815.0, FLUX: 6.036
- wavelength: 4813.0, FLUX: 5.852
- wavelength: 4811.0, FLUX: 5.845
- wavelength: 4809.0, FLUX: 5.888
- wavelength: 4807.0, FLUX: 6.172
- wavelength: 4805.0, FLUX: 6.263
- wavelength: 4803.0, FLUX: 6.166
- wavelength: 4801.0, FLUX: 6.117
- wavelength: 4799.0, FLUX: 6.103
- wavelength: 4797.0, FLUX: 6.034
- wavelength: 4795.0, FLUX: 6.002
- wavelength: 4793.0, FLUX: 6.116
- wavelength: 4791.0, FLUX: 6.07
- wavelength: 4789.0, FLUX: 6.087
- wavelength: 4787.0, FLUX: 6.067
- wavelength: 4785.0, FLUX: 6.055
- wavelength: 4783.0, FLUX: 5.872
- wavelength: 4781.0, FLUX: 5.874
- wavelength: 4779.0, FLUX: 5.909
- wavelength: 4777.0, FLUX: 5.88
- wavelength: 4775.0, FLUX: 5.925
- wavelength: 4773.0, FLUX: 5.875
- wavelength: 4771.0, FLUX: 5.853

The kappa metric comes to -0.52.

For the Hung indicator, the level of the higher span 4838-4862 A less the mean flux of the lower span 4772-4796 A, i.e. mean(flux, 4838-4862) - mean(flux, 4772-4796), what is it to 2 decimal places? -0.23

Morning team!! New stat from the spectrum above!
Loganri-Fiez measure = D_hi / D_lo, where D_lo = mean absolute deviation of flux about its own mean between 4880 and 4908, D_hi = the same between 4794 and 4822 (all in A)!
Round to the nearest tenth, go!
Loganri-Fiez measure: 2.7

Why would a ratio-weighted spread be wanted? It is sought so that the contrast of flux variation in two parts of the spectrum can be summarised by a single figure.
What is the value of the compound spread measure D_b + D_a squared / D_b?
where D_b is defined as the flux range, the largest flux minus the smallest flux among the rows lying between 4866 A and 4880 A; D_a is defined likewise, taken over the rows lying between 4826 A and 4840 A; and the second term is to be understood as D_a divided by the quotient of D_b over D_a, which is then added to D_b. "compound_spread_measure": 1.3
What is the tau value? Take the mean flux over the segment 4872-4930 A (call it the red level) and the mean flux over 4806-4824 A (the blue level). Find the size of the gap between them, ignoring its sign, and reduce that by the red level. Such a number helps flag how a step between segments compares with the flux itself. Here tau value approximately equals -5.32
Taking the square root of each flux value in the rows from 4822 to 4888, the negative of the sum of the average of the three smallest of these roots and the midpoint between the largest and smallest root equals -4.77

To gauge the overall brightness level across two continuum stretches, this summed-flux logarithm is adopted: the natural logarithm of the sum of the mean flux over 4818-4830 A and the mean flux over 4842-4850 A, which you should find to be 2.48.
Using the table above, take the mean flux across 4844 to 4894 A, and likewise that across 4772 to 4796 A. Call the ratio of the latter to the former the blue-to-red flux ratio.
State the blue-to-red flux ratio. 1.06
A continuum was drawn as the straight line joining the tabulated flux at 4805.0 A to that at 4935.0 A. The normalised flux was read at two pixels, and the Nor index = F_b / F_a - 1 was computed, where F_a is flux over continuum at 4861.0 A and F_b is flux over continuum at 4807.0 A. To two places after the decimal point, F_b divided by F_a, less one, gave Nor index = 0.07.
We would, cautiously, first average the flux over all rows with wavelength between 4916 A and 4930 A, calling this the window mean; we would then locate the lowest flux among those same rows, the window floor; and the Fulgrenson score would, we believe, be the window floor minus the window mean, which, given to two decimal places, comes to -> -0.17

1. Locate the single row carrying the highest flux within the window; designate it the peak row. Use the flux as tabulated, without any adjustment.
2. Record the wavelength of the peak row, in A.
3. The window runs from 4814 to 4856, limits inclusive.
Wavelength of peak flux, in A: 4823.0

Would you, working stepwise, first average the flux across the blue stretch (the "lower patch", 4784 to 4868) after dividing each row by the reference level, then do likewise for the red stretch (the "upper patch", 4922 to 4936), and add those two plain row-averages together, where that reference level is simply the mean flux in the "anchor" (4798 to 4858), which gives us 1.97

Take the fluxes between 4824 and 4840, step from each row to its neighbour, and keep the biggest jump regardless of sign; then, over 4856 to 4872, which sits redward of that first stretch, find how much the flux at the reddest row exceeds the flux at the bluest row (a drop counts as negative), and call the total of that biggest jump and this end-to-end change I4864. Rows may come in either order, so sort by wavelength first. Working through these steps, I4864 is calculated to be 0.38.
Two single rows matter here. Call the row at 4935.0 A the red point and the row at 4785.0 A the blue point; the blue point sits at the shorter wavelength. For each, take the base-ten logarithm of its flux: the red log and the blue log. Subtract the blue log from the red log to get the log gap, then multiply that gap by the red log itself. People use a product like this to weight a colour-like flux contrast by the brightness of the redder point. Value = -0.012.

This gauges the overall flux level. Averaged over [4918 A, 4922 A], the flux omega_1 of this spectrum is 5.77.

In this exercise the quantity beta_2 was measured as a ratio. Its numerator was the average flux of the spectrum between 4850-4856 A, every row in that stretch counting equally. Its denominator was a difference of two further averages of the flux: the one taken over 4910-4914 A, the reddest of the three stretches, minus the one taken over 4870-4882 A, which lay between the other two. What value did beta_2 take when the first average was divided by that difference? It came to 51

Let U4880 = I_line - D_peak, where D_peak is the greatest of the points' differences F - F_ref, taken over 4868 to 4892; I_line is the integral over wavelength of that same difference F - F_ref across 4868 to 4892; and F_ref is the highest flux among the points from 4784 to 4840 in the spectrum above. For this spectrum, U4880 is -15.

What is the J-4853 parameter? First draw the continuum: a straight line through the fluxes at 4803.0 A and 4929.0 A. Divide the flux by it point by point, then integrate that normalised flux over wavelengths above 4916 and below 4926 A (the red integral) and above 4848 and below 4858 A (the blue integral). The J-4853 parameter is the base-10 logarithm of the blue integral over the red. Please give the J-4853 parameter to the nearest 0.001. -0.031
